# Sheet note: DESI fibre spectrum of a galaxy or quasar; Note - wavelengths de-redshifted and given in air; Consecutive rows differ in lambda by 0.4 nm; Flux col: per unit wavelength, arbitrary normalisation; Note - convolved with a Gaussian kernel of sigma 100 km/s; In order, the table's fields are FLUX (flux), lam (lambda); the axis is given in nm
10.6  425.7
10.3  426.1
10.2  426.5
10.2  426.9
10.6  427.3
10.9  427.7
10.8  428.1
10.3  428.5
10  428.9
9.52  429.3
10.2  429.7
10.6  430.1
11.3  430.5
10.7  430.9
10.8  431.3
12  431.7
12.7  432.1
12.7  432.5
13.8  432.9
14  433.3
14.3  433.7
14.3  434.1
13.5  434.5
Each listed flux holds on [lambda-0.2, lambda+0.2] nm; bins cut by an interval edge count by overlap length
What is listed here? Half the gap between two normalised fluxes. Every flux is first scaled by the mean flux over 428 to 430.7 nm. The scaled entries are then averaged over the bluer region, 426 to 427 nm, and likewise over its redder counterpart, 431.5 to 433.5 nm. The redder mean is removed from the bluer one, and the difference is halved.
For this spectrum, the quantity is -0.14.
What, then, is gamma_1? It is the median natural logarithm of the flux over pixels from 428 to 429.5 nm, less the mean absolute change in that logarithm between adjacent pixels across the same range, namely 2.28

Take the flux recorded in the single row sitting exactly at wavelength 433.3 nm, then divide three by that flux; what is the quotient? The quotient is 0.21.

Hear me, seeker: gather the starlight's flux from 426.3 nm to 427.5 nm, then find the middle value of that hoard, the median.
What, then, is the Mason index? 10.2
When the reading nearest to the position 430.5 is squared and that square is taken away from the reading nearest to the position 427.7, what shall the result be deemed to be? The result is -117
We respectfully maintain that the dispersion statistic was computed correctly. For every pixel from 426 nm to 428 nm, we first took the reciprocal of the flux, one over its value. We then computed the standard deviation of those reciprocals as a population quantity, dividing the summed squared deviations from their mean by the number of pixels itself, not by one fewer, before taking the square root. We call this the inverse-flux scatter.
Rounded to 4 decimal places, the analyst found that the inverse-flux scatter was 0.0025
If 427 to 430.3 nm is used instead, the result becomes 0.0041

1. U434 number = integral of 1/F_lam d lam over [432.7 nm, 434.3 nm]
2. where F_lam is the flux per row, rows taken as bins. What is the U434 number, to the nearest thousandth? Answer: 0.114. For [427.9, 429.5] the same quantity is 0.158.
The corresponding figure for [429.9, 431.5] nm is 0.148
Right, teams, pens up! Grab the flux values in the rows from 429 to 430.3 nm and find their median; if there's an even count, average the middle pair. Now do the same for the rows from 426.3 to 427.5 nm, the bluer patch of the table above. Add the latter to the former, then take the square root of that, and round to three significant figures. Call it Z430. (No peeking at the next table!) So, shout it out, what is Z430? 4.52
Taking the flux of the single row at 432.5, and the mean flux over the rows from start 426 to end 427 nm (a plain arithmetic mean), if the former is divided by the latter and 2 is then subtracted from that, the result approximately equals -0.76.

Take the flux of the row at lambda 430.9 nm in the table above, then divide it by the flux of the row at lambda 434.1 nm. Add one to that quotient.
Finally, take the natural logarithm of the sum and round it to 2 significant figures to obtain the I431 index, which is 0.56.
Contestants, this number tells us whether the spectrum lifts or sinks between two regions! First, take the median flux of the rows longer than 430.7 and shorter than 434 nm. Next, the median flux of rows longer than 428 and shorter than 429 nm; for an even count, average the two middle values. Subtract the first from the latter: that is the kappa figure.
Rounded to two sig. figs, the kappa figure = -2.4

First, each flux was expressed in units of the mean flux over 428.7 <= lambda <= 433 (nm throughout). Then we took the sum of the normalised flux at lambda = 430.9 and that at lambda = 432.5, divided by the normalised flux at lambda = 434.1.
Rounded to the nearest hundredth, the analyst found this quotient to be 1.64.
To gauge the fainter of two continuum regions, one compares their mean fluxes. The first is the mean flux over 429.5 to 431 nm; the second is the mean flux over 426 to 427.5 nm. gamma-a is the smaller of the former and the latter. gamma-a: 10.3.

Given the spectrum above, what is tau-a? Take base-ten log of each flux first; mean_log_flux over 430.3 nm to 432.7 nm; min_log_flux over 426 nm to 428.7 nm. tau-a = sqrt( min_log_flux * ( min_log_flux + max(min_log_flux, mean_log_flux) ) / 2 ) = 1.02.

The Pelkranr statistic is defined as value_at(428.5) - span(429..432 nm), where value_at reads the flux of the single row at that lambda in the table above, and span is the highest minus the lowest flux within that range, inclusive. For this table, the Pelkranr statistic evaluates 7.8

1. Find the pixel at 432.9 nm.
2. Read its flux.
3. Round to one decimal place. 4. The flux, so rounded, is 13.8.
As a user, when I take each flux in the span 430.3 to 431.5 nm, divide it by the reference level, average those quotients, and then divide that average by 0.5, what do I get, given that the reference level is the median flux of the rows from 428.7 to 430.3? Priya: 2.17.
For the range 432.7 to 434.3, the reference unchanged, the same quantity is 2.79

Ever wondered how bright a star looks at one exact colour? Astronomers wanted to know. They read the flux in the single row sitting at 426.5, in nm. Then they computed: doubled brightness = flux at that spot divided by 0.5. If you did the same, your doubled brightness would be 20.4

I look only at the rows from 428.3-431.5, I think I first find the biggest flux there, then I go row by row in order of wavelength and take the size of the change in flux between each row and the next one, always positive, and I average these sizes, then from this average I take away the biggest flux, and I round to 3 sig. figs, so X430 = -10.8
